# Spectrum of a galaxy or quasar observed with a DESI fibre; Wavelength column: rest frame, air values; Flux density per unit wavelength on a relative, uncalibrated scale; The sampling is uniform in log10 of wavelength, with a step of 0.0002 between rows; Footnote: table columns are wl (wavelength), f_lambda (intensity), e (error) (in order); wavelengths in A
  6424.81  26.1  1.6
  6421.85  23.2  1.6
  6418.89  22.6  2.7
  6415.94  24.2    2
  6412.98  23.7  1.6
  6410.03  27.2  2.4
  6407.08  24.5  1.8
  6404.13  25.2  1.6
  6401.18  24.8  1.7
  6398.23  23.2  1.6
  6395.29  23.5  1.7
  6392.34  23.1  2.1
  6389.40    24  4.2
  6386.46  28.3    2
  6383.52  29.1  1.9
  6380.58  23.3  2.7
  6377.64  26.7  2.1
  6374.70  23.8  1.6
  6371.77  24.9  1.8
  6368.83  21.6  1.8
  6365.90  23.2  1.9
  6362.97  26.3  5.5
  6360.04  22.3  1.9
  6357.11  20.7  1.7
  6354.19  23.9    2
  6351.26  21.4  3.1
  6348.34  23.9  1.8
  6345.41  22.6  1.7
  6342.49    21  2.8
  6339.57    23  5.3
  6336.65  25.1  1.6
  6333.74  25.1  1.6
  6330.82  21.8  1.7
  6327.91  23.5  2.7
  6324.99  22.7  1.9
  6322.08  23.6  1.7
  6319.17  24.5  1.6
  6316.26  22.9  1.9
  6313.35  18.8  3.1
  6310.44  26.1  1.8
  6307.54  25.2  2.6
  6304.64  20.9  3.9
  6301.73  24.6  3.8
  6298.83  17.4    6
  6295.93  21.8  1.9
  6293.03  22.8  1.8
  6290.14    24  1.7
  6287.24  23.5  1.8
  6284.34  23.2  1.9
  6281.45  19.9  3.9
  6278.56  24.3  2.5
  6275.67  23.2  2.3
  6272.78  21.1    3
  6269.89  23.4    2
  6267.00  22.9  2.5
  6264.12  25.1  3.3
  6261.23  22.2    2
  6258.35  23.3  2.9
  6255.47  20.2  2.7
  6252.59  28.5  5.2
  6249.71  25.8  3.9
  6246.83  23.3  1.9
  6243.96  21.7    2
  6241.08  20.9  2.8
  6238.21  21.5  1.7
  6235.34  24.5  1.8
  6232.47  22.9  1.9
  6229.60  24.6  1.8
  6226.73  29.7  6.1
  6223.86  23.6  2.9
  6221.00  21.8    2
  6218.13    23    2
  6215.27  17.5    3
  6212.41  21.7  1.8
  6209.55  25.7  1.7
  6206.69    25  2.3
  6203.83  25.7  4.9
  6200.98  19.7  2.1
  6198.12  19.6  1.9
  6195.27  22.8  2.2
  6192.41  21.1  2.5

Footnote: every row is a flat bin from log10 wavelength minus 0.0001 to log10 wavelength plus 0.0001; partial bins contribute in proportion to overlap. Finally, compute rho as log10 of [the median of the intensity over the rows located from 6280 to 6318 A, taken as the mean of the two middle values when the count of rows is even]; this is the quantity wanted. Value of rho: 1.360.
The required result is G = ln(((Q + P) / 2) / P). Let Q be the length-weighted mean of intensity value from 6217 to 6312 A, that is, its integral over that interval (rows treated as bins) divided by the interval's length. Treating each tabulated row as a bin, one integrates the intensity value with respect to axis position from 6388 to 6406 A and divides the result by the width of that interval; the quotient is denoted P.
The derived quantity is -0.016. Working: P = 24.0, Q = 23.2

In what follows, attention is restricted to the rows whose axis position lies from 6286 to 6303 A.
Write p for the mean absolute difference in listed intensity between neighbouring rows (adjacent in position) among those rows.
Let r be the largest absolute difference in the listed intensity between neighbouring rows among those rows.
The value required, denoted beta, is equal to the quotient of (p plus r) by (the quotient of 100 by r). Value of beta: 0.7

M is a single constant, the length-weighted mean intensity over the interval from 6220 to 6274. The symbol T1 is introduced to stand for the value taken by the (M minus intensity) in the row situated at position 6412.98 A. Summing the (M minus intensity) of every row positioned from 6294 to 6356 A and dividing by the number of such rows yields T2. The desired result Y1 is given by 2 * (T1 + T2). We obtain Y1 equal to 1.1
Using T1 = -0.15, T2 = 0.70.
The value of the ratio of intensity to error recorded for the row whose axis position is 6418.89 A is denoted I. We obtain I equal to 8.4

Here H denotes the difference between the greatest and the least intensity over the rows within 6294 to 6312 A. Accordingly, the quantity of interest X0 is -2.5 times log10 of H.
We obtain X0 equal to -2.3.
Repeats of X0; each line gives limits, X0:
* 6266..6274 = -0.9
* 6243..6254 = -2.1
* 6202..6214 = -1.5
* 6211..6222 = -1.9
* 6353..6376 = -1.9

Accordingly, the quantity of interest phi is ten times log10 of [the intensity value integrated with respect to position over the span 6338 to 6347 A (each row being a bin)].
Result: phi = 23.0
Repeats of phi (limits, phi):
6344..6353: 23.1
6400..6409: 23.5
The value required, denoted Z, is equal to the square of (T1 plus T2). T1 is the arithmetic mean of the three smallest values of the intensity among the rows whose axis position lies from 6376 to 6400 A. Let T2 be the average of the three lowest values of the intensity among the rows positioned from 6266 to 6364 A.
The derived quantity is 1756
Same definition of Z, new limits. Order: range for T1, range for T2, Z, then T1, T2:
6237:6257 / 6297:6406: 1587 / 21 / 19.0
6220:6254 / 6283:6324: 1632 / 21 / 19.0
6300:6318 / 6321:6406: 1756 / 21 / 21.0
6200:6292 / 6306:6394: 1537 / 19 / 20.2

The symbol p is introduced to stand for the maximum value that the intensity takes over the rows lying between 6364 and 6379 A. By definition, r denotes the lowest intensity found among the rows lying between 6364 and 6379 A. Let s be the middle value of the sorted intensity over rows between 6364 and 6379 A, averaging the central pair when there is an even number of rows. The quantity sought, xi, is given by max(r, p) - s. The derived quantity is 2.9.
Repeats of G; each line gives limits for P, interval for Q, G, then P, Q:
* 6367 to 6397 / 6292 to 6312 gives -0.044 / 24.8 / 22.7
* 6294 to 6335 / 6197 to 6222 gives -0.012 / 22.8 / 22.2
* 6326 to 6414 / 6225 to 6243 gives -0.002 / 24.0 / 23.9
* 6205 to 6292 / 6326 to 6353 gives -0.005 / 23.3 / 23.0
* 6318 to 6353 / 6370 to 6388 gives 0.058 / 23.2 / 25.9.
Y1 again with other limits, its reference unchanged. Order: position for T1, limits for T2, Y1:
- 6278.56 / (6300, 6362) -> -0.5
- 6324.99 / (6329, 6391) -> 1.0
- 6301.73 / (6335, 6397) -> -2.8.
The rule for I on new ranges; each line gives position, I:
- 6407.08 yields 13.6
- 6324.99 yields 11.9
